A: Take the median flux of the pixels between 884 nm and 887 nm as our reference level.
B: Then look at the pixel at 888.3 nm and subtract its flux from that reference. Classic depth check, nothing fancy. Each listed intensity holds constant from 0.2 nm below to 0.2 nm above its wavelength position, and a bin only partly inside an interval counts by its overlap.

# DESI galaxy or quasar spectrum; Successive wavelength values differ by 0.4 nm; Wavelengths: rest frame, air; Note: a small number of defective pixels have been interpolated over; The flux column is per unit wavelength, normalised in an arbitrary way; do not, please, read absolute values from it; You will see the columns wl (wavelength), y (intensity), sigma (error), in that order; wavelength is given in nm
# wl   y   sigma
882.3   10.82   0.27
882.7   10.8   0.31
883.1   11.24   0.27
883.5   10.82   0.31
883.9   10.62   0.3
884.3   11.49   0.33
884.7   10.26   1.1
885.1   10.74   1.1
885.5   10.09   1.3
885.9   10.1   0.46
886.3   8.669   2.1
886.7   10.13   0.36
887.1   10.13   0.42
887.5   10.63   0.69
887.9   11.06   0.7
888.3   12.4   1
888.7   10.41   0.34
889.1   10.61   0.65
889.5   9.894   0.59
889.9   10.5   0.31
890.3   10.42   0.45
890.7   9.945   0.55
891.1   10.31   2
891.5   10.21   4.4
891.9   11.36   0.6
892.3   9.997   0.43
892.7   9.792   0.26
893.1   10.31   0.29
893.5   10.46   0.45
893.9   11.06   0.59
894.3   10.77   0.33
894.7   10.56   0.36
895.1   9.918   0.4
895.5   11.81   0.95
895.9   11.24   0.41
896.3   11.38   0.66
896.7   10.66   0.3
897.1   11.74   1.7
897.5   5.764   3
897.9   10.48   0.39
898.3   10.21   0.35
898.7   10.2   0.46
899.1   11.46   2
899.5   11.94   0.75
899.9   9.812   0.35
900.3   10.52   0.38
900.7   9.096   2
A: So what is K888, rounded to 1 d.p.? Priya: -2.3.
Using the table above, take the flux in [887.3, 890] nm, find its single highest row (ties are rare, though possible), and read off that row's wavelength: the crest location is 888.3 nm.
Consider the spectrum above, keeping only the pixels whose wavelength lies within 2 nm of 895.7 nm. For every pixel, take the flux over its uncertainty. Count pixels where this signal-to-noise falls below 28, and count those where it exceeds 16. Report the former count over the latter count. 1.00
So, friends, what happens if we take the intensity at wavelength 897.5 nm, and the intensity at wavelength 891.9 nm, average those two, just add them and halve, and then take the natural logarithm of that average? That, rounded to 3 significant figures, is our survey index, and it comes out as 2.15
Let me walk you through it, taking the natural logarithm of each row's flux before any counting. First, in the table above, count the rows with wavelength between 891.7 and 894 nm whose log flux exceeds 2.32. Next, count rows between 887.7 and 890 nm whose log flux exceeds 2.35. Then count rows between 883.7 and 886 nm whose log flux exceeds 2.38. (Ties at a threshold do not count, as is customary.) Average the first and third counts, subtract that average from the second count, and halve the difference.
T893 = 0.75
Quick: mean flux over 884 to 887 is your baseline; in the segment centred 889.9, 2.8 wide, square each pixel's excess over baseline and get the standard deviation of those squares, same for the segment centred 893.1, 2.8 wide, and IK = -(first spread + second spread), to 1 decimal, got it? -0.5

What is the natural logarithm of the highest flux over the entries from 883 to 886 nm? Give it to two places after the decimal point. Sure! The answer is 2.44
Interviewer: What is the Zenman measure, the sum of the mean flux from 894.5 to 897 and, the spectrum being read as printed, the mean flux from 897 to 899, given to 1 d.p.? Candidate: 20.6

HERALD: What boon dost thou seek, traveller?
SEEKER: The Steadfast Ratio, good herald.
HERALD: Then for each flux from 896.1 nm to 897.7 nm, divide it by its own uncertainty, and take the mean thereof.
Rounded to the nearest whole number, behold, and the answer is 15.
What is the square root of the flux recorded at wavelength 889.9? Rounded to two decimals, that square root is 3.24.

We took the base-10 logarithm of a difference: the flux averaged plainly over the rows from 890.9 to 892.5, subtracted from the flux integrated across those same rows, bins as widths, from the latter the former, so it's 0.798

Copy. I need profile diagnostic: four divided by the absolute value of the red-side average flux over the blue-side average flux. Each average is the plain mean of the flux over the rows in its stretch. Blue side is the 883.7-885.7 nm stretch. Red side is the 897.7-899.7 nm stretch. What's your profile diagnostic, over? 3.92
